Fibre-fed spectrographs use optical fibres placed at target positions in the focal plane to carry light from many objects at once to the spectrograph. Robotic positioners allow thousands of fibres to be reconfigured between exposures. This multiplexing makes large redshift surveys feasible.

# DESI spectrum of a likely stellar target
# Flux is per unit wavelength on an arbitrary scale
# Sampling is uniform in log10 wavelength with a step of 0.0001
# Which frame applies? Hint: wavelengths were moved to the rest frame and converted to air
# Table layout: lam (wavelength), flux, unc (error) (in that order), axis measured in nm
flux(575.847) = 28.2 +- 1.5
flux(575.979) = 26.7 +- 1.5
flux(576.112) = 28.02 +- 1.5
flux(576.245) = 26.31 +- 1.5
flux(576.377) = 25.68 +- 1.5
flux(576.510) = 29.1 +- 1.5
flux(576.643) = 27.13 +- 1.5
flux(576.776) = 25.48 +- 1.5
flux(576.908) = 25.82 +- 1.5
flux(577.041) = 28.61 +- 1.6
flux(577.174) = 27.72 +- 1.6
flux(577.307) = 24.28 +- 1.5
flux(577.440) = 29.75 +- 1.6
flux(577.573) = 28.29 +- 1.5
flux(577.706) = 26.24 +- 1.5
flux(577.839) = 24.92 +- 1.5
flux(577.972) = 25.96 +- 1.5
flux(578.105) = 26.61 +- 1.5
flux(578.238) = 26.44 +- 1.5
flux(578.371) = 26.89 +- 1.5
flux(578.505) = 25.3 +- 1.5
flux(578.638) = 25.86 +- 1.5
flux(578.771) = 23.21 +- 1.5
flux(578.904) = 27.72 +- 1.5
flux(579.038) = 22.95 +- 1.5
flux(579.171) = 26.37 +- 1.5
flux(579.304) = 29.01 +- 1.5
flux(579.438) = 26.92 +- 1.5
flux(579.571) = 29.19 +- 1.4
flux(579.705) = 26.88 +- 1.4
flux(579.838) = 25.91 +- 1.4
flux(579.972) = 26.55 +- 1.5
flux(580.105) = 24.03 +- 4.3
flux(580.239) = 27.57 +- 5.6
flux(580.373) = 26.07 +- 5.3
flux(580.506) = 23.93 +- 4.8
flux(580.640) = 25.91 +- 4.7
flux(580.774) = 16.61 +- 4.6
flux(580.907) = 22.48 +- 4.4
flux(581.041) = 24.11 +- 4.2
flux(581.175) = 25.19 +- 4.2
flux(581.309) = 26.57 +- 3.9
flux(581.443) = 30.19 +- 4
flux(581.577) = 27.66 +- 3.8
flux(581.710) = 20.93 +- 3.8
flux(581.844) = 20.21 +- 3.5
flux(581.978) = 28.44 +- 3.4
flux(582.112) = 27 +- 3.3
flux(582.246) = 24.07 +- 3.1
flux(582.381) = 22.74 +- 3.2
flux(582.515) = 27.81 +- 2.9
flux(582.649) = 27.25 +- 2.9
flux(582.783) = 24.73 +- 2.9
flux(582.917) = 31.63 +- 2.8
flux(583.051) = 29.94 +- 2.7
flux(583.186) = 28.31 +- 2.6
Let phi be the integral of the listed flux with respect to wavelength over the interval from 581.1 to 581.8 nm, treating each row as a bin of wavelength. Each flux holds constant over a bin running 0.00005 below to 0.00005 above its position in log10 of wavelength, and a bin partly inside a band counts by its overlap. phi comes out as 18.1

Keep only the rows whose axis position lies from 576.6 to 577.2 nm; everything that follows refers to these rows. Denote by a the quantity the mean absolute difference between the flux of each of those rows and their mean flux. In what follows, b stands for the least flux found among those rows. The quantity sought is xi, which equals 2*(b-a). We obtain 48.9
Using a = 1.04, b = 25.48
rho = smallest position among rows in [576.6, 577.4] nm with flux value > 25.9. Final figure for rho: 576.643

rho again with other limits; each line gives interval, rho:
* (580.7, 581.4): 581.309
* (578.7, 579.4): 578.904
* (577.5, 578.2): 577.573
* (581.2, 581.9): 581.309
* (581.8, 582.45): 581.978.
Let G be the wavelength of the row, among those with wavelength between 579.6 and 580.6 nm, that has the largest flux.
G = 580.239 nm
